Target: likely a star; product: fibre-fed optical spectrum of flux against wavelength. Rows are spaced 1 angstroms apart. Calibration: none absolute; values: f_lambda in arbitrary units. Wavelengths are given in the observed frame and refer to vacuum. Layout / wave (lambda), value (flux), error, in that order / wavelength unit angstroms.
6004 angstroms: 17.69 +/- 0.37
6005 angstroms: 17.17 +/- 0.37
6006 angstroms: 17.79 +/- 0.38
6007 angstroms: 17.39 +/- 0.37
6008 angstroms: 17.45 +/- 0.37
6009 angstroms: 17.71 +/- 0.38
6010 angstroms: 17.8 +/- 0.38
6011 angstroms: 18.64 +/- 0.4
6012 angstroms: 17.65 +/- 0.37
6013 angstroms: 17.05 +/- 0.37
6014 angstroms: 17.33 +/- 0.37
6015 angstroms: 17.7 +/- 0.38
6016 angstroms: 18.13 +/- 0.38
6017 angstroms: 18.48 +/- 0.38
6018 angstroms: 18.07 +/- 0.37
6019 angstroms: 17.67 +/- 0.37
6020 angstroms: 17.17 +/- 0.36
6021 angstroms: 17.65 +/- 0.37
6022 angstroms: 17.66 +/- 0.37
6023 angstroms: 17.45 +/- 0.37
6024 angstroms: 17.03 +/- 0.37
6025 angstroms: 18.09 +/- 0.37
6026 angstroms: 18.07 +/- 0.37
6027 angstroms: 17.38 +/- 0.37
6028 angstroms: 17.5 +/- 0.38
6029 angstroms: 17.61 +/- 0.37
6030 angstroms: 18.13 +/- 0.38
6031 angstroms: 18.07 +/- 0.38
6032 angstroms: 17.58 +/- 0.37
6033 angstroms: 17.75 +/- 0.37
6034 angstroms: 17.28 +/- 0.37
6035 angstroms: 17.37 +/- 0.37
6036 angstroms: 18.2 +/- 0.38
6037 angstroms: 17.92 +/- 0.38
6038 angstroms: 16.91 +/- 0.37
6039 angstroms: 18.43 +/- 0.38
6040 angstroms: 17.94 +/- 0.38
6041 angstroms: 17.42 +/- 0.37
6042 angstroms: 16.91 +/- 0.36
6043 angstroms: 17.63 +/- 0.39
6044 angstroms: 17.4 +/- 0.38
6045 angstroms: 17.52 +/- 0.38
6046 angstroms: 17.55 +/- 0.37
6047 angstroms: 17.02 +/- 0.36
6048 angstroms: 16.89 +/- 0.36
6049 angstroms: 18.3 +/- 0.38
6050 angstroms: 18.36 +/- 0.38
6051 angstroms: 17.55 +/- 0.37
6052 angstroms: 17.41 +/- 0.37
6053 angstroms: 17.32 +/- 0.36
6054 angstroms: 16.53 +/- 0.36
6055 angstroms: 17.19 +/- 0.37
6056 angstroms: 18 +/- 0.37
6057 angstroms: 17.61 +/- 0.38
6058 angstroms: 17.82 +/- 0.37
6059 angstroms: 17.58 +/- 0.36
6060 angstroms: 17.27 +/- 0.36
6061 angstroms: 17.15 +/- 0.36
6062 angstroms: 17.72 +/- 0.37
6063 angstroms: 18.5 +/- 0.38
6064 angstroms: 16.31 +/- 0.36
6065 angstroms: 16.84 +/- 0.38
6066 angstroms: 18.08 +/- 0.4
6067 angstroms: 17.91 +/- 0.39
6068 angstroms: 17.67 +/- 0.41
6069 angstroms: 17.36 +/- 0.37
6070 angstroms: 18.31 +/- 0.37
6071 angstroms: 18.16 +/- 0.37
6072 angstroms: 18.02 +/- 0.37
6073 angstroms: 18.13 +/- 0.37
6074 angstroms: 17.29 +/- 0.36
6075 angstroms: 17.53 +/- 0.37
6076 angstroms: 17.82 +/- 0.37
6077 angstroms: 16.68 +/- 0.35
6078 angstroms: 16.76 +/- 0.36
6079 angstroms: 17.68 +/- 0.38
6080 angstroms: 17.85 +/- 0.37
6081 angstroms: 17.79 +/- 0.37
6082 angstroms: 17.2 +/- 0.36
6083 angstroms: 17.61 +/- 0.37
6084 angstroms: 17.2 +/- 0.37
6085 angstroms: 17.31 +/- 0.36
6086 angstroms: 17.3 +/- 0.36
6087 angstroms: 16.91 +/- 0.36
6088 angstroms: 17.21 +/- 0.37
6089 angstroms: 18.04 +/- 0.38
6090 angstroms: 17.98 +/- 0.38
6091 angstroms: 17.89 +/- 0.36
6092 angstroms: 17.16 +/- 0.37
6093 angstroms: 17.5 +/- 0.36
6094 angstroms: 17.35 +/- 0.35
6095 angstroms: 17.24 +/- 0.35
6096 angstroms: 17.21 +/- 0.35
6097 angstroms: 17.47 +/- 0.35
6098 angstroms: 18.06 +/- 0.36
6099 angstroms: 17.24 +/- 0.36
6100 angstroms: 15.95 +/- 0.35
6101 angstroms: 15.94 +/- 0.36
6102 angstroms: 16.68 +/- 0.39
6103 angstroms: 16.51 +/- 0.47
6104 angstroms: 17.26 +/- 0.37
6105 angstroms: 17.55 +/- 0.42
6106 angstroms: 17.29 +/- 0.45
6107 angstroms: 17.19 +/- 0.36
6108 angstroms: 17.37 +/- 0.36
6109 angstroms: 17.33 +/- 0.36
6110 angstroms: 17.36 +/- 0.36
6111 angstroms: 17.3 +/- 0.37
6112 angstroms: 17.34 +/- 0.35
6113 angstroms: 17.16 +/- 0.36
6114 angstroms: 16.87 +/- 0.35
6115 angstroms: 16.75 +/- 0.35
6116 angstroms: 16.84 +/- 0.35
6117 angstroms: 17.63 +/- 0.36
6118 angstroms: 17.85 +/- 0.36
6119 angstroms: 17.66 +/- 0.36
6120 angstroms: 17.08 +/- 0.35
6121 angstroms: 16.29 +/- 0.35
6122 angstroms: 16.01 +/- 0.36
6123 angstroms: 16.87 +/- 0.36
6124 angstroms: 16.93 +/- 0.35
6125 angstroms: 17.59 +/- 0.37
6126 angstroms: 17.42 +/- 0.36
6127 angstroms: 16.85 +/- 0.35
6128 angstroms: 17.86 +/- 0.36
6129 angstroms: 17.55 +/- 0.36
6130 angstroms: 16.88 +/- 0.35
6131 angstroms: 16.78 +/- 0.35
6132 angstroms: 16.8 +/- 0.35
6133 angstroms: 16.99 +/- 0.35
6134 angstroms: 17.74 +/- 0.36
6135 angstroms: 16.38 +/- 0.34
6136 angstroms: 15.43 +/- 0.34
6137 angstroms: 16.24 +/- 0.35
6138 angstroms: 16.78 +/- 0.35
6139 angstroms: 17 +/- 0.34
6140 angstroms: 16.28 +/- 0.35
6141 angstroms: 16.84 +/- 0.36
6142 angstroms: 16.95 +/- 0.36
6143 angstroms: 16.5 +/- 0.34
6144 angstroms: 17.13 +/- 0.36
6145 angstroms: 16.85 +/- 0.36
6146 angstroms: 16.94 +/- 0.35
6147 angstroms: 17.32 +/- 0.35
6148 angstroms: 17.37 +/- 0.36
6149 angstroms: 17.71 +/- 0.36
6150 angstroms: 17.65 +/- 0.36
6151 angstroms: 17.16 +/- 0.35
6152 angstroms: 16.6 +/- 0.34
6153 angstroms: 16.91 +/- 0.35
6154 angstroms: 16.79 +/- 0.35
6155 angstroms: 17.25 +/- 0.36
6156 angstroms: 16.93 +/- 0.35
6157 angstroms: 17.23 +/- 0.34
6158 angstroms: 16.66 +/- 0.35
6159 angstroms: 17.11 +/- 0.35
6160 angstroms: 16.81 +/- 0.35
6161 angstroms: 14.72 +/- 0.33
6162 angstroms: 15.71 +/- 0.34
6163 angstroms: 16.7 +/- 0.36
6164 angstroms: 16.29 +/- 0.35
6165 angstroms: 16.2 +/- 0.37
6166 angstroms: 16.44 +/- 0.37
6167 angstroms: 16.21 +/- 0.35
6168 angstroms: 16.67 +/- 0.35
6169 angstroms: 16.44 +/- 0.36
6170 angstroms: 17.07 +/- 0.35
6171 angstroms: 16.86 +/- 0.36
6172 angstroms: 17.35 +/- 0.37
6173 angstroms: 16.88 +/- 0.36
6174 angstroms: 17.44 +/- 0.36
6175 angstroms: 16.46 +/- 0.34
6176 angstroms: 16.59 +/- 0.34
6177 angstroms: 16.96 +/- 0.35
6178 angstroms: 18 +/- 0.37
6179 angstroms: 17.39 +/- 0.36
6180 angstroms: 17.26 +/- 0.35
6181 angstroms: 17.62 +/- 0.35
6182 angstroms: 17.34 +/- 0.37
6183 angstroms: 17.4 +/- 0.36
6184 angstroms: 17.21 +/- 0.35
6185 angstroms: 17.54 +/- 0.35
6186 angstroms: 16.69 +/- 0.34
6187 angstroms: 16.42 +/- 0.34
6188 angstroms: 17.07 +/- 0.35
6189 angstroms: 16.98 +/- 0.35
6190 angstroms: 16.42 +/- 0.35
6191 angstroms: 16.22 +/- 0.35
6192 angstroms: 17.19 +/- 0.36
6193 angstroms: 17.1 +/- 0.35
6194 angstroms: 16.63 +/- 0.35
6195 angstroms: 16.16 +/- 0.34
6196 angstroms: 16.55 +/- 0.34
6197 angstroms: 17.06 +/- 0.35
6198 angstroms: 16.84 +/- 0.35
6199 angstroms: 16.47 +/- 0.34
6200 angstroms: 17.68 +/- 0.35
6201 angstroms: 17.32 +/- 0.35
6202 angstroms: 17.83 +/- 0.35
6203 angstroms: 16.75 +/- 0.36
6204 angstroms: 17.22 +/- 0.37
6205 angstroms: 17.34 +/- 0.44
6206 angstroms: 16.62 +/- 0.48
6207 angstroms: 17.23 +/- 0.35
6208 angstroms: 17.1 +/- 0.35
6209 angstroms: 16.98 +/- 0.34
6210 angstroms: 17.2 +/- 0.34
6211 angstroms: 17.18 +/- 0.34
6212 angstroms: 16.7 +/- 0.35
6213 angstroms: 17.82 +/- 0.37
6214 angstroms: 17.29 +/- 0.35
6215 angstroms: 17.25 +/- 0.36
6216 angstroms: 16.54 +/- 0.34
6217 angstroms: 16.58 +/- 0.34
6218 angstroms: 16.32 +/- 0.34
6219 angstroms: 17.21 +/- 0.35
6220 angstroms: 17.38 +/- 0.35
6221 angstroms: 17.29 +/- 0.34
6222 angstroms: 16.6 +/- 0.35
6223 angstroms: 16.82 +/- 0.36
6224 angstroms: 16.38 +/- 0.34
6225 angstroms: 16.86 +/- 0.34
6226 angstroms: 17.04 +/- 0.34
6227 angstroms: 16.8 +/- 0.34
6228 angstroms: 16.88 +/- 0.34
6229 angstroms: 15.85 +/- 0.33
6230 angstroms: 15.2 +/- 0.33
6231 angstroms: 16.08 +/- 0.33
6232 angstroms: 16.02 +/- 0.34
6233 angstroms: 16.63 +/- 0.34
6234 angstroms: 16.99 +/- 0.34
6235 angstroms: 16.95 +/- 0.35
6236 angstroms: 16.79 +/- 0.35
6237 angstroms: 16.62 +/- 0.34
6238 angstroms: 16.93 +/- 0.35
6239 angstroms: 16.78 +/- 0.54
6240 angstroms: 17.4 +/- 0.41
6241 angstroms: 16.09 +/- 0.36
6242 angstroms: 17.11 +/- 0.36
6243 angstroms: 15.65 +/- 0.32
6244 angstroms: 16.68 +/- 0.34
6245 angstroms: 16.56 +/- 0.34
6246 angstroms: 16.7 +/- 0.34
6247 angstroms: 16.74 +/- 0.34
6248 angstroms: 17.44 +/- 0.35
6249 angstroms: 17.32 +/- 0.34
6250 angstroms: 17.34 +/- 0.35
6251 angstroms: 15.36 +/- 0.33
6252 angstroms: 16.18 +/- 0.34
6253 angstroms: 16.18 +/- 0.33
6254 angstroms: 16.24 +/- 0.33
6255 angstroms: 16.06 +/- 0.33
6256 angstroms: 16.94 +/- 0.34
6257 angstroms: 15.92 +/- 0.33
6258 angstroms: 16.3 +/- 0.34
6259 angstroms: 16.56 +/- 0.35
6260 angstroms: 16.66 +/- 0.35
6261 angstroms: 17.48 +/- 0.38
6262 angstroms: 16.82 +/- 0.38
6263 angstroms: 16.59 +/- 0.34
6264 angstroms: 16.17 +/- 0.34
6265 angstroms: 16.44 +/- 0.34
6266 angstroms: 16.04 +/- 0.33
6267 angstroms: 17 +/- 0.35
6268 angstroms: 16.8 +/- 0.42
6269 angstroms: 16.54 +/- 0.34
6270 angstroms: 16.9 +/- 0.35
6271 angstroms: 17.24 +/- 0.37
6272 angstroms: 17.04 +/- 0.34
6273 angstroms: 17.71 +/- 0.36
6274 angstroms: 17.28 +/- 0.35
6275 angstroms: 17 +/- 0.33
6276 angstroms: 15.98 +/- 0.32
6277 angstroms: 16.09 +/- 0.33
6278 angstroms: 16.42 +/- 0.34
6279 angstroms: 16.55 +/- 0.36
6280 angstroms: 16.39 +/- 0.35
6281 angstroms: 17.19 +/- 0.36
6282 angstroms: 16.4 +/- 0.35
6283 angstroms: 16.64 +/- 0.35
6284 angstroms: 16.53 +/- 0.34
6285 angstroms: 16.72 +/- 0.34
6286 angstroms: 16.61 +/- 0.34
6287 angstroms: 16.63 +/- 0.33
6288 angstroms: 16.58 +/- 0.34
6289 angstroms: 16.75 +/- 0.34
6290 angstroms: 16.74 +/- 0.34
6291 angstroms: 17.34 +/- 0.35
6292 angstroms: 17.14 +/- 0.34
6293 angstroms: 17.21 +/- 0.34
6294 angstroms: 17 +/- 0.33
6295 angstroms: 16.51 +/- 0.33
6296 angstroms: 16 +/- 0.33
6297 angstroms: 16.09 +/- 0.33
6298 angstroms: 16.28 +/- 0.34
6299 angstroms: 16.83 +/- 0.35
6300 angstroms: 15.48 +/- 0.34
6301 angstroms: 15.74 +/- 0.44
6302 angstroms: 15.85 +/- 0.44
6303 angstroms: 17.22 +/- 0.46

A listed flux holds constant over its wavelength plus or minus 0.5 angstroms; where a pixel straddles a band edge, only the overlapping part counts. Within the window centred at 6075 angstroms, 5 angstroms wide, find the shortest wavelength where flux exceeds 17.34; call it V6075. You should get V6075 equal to 6073 angstroms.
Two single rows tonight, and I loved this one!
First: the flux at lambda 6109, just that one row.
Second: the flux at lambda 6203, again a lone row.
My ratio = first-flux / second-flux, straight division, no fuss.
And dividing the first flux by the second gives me 1.03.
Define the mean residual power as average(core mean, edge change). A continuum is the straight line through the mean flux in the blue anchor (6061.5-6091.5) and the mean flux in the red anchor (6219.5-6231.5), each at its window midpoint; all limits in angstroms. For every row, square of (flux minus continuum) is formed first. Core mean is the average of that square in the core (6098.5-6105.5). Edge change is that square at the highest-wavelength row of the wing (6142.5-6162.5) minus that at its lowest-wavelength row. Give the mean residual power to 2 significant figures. 1.1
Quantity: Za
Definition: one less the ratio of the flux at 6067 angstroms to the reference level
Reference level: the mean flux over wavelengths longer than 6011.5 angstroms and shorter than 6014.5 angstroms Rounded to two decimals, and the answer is -0.03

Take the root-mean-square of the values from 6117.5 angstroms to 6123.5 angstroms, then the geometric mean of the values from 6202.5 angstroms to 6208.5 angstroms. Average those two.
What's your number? 17.0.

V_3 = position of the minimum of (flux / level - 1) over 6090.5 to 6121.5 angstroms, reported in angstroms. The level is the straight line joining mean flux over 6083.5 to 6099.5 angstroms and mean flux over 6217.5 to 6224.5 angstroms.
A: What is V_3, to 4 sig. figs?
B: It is 6101 angstroms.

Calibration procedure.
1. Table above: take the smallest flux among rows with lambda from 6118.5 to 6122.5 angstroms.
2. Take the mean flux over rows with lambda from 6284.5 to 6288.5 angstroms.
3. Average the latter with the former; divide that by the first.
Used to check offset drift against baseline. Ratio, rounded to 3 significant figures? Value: 1.02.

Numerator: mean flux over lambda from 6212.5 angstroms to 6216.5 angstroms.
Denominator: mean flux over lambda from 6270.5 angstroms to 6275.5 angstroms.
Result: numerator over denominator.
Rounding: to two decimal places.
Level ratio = 1.00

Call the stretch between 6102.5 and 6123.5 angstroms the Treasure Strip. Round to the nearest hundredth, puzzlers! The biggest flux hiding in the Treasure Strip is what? 17.85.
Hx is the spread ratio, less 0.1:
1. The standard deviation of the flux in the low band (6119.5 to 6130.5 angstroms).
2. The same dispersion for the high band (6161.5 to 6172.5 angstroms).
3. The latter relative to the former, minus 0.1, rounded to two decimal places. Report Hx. 0.72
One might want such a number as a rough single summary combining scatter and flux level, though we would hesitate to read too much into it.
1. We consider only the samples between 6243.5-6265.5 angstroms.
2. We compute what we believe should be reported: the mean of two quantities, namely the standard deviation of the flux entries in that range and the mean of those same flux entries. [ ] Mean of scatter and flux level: 8.55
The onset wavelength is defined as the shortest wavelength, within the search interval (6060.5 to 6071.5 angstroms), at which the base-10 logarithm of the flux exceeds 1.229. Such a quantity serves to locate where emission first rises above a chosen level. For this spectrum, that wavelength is 6061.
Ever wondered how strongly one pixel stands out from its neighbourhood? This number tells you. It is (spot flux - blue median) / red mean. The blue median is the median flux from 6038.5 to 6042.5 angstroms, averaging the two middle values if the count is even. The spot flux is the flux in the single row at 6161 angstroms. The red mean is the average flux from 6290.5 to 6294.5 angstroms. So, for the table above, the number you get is -0.17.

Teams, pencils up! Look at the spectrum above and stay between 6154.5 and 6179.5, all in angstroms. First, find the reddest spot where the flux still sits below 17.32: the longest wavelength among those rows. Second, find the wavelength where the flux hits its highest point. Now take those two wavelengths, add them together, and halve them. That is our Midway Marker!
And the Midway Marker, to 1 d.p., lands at 6177.5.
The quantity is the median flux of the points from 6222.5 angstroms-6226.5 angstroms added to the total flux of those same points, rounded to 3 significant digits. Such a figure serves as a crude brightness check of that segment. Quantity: 83.9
